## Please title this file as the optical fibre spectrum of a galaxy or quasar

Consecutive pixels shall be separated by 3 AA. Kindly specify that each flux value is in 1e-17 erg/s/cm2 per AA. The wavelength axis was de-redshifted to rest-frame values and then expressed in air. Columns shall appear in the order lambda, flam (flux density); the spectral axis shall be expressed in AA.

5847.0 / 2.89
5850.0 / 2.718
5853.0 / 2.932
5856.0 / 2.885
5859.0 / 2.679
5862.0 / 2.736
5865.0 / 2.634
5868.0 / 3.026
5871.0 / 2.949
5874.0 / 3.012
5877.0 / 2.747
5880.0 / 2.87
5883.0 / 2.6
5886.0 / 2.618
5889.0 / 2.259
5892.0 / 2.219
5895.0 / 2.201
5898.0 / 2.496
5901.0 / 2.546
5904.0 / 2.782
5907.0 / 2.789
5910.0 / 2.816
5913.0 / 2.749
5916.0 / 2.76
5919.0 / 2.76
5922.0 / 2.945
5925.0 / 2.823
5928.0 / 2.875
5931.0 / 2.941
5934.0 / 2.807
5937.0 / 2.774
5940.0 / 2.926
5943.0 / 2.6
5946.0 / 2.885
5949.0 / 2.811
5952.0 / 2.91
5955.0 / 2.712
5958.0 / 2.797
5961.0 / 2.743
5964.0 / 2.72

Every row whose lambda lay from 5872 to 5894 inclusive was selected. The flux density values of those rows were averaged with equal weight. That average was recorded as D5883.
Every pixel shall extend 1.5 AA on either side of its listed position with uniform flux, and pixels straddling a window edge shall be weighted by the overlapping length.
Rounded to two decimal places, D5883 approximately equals 2.62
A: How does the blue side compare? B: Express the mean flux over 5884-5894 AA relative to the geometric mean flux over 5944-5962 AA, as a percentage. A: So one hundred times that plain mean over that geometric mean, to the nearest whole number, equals 84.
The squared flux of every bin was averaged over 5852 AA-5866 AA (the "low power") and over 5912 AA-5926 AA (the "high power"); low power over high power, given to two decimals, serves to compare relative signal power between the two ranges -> 0.98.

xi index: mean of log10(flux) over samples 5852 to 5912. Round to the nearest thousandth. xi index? 0.428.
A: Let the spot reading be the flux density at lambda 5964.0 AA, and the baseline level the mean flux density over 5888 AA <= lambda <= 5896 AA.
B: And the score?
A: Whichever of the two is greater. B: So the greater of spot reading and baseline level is 2.72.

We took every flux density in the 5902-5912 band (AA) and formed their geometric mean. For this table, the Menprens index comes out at 2.80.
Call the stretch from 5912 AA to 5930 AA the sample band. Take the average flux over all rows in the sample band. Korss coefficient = 2.82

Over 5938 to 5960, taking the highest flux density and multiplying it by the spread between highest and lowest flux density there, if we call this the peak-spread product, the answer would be 1.0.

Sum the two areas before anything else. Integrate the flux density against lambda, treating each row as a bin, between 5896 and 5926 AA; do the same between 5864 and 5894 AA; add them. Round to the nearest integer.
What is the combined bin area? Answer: 163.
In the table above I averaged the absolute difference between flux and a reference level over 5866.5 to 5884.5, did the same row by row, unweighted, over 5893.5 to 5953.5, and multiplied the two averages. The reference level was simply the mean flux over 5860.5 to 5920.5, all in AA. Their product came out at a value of 0.036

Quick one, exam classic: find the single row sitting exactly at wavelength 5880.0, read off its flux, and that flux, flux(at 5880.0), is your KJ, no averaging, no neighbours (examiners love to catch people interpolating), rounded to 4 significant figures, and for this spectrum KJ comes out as 2.870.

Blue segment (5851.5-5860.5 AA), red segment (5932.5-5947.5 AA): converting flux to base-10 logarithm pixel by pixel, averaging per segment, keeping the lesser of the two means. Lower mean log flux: 0.447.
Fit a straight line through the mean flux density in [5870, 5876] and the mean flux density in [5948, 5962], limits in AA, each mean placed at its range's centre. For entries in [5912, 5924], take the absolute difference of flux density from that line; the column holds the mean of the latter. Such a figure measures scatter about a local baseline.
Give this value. 0.11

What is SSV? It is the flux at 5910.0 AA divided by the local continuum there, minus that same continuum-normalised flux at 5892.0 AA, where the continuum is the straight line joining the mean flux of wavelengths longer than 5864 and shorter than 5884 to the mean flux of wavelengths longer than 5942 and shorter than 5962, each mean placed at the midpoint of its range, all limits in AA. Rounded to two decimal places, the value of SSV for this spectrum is 0.22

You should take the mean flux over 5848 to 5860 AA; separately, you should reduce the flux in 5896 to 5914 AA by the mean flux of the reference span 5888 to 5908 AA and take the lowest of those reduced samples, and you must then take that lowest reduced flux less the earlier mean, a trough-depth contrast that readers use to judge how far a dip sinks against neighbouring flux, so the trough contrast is -2.78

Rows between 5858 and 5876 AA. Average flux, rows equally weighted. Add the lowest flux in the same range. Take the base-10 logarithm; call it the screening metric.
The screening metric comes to 0.738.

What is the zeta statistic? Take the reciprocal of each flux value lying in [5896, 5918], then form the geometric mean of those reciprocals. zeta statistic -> 0.370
